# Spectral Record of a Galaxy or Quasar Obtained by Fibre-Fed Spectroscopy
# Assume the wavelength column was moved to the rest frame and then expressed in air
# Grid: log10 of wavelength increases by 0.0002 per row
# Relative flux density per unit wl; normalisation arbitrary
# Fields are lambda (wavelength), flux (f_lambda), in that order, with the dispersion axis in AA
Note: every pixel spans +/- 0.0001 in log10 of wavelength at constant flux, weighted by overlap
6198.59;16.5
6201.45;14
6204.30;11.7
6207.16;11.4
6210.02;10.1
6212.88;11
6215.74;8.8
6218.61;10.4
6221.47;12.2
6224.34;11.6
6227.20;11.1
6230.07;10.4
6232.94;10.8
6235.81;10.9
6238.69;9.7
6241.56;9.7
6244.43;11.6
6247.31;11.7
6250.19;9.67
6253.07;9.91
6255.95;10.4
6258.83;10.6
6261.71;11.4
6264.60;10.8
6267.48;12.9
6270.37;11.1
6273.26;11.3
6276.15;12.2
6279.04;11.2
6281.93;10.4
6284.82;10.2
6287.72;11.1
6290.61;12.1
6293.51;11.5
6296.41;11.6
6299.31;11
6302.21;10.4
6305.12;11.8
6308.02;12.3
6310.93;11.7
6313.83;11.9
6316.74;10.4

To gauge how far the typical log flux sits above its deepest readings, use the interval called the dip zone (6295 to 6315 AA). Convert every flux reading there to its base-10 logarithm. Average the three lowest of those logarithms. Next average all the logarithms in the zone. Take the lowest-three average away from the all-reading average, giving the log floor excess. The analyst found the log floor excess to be 0.020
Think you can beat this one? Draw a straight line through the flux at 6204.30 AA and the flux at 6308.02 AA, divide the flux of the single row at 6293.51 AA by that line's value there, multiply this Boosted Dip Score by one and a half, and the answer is 1.41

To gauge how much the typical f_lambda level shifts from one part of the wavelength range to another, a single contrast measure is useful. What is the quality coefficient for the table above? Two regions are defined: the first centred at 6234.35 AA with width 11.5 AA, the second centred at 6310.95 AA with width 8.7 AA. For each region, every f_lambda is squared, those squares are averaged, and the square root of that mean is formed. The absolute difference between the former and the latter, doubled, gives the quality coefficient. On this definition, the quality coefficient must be 3.0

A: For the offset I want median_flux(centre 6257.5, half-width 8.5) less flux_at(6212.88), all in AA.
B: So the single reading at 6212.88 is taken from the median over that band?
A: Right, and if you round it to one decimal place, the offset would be -0.5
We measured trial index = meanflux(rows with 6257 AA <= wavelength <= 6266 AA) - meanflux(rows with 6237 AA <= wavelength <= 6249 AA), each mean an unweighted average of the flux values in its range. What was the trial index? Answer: 0.3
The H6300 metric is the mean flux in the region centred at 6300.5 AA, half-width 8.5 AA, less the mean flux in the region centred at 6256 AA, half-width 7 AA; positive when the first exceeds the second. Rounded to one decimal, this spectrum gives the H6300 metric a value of 1.0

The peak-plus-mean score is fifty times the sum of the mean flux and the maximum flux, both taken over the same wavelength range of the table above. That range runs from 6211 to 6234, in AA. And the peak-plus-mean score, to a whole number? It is 1149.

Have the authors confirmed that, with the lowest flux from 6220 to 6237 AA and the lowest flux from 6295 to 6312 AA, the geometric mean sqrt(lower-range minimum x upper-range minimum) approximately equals 10.4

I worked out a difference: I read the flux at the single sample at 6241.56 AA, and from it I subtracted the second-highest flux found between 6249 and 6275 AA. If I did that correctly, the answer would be -1.7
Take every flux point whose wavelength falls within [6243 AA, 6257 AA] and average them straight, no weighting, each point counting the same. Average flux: 10.7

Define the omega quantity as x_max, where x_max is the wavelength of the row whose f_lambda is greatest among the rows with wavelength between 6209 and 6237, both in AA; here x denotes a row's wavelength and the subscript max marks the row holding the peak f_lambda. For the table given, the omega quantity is 6221.47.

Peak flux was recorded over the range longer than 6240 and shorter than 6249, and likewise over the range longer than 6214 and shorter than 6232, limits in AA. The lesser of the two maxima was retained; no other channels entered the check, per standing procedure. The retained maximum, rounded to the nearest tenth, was 11.7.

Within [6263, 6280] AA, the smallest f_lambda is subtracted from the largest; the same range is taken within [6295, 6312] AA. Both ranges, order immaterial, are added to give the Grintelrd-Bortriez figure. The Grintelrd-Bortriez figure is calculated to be 4.0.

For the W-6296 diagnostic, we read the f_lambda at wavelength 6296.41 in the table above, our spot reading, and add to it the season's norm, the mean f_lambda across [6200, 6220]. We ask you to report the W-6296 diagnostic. 22.7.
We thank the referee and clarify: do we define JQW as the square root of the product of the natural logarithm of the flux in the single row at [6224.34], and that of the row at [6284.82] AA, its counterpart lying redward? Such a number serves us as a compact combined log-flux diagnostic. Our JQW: 2.39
